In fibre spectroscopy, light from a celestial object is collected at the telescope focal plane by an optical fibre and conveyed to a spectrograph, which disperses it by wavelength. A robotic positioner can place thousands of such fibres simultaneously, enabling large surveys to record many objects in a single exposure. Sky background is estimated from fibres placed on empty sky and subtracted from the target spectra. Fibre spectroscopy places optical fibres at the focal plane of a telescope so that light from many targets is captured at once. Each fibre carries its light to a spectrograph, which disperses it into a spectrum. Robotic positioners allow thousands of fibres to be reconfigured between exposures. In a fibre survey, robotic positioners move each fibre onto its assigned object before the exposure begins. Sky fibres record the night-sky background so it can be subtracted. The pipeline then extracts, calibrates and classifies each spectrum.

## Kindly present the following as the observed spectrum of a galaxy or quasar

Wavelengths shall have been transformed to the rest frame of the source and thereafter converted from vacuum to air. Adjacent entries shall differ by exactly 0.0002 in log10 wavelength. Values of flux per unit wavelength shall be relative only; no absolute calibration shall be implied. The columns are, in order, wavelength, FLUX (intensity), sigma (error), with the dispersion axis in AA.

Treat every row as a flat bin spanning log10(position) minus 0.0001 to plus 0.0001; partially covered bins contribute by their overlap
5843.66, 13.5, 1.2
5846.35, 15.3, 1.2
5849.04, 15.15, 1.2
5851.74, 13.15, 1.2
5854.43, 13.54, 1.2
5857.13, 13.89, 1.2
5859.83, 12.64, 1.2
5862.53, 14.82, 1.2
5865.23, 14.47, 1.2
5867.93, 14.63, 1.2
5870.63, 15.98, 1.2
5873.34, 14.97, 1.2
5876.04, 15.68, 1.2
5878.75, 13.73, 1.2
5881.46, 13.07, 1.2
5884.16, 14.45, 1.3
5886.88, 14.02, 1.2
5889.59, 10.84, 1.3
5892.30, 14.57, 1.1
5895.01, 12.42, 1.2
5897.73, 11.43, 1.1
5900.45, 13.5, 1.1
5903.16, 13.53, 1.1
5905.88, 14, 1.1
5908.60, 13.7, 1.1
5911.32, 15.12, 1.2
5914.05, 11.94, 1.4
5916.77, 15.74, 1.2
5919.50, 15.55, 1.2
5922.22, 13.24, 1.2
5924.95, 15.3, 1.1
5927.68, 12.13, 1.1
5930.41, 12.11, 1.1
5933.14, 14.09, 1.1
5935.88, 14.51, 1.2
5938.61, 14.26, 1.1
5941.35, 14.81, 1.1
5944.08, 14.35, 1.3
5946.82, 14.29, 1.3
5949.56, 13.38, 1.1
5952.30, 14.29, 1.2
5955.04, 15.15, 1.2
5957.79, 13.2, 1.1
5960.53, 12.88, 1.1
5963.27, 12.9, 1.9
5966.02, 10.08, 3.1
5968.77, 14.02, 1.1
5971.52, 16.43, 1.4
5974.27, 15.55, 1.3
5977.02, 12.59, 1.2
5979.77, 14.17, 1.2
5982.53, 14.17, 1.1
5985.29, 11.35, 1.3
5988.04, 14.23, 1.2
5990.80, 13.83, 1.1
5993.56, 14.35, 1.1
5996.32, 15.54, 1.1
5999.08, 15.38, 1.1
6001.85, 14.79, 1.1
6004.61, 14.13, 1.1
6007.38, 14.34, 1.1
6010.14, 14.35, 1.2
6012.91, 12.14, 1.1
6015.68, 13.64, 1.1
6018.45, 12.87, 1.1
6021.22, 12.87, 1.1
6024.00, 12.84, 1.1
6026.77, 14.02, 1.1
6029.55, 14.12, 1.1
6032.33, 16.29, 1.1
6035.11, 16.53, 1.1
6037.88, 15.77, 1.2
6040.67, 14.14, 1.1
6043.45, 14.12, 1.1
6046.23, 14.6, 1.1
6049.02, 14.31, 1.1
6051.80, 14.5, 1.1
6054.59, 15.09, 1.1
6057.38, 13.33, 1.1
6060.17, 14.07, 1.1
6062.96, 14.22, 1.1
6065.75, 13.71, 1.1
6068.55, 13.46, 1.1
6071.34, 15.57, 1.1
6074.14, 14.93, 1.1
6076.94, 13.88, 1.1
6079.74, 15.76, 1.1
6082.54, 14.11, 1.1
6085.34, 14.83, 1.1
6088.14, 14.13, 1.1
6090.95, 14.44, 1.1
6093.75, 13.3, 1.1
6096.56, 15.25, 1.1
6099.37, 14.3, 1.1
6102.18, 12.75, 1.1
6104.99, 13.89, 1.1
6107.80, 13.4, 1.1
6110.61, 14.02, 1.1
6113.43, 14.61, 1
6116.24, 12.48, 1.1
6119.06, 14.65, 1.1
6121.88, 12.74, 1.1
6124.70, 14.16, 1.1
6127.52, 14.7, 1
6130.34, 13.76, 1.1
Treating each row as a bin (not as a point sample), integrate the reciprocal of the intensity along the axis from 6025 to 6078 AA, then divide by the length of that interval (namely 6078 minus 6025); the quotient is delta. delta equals 0.0690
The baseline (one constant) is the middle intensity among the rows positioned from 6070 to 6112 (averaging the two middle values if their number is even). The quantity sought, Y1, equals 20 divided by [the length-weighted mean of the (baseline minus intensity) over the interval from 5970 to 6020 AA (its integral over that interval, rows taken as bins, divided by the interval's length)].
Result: 618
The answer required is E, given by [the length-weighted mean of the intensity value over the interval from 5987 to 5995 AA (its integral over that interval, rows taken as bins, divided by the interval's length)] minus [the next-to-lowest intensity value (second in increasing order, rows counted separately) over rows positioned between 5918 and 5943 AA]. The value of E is 2.0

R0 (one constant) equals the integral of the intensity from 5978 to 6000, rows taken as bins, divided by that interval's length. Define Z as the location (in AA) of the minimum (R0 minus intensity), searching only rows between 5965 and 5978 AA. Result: 5971.52 AA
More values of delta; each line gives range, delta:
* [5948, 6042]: 0.0721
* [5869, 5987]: 0.0733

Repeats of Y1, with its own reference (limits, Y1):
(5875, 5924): 46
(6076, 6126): 220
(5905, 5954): 259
